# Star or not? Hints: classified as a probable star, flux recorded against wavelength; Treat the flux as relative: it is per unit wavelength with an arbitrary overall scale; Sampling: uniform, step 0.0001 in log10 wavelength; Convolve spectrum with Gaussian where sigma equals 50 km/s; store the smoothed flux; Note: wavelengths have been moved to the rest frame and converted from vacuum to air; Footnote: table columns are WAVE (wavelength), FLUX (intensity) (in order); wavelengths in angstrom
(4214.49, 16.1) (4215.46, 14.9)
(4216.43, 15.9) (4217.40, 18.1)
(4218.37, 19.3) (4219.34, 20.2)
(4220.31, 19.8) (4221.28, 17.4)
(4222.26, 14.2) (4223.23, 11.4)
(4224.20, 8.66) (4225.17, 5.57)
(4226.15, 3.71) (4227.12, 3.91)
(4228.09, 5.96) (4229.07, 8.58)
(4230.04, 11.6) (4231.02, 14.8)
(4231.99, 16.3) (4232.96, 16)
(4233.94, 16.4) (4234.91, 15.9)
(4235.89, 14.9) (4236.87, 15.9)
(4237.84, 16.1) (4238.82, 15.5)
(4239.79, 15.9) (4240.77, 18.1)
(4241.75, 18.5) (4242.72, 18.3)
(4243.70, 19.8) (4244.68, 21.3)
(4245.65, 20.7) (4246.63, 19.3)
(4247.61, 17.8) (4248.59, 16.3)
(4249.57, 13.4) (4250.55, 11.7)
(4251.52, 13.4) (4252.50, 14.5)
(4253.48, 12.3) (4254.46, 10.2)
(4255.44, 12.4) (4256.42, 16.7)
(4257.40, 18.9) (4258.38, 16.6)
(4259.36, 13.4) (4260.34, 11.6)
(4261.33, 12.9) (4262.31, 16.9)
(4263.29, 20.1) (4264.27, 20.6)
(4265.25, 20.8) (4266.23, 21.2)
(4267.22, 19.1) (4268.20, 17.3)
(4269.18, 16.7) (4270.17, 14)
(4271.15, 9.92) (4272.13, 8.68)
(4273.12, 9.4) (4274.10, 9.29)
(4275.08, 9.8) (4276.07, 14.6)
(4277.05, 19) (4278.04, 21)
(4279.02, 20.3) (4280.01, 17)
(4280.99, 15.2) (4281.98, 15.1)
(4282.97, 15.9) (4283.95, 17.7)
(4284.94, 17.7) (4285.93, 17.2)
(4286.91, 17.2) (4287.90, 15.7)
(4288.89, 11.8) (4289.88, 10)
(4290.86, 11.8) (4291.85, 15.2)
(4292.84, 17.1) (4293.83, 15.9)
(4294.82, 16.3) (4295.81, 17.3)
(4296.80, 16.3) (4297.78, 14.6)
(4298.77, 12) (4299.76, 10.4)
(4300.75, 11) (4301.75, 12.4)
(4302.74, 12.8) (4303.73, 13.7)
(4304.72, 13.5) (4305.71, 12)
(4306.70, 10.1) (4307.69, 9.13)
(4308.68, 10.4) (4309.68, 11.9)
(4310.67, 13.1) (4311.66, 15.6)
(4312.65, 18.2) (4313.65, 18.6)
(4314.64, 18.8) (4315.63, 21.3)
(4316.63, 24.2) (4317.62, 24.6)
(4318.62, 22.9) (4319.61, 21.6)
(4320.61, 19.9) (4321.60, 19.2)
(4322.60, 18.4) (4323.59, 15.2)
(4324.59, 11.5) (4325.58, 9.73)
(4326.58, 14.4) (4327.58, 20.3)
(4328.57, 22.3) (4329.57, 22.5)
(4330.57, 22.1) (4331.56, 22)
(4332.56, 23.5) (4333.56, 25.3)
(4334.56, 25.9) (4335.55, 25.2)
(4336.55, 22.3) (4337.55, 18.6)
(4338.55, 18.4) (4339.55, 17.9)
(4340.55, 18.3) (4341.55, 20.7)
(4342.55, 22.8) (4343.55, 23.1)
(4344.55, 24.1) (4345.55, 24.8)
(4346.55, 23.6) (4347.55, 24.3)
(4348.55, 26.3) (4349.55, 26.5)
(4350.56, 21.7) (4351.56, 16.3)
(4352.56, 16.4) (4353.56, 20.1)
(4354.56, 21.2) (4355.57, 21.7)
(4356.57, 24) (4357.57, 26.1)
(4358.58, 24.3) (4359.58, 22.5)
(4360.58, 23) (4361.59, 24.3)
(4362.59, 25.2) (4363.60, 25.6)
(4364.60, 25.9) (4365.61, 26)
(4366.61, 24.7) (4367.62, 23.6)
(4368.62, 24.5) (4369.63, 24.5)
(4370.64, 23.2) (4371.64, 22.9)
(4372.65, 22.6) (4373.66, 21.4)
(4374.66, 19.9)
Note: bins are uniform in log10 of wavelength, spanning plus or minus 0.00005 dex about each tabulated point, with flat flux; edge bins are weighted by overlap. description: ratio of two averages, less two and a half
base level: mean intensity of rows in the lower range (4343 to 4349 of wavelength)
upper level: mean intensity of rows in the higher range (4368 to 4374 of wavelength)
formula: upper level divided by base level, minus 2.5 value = -1.55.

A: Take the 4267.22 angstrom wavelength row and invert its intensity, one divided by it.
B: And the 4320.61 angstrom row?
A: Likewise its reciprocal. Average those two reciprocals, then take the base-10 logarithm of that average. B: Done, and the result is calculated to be -1.29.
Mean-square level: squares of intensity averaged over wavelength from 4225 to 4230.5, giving 51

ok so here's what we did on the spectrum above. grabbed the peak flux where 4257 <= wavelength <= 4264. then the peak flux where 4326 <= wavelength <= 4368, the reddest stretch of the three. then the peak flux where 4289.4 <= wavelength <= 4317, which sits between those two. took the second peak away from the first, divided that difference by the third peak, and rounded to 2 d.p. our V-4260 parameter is -0.26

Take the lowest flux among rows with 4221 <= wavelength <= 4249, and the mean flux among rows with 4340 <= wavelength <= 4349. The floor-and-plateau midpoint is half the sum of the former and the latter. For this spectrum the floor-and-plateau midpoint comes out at 13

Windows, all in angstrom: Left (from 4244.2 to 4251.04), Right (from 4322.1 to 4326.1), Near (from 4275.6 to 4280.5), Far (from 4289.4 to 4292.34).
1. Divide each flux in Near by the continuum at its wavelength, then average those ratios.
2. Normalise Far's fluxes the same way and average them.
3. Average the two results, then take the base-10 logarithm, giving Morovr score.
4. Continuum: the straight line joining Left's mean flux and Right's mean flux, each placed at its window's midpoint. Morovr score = -0.01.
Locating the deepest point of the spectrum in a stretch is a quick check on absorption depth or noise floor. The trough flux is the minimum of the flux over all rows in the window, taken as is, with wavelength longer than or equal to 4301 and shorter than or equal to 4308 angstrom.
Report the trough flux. 9.13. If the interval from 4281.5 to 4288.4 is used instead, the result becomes 15.1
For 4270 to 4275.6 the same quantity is 8.68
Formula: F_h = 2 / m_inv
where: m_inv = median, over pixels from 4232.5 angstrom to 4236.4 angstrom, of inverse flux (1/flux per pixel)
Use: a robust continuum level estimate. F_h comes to 32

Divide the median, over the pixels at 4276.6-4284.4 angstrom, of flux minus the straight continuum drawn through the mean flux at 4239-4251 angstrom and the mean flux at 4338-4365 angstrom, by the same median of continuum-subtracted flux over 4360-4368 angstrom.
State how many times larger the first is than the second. -1.1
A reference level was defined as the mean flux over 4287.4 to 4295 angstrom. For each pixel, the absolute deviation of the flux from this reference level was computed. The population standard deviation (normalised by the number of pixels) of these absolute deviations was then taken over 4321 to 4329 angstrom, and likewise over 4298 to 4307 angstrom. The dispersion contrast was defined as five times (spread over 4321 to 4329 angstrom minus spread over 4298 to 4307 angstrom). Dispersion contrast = 6.2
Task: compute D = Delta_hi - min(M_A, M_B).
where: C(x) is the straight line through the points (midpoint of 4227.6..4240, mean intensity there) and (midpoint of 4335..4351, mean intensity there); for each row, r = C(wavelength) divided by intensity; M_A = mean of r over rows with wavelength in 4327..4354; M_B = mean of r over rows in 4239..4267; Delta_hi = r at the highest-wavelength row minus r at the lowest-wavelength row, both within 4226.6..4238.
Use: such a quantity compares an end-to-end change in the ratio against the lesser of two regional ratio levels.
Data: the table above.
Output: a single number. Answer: -3.6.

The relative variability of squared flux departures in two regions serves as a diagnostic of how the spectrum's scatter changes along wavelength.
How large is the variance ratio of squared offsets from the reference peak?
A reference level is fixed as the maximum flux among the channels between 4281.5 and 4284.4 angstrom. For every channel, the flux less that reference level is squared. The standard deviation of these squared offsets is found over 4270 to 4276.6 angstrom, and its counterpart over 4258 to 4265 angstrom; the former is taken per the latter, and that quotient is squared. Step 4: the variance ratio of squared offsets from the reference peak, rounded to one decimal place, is 4.6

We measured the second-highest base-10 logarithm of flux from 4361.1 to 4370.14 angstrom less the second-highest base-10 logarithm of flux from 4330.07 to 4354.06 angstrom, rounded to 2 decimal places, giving -0.01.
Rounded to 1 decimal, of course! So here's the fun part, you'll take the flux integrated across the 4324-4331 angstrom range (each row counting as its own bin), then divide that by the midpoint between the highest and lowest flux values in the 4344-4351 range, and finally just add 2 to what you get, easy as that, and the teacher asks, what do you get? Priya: 7.1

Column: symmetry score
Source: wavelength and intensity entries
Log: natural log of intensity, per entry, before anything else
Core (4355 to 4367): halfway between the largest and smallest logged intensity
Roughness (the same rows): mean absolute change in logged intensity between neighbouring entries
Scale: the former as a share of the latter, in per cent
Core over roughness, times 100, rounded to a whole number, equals 6592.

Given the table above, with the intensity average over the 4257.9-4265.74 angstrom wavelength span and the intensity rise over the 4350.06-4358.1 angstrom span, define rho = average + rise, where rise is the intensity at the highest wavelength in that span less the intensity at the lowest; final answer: 21.0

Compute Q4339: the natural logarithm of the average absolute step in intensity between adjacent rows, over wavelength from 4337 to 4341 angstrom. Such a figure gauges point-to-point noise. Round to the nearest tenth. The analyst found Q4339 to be -1.0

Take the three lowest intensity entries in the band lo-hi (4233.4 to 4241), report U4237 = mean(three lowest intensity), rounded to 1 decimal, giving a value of 15.4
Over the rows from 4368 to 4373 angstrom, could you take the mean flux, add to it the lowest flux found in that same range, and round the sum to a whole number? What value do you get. 46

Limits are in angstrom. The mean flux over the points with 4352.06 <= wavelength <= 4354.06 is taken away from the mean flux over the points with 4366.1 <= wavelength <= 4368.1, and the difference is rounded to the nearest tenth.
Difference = 5.9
